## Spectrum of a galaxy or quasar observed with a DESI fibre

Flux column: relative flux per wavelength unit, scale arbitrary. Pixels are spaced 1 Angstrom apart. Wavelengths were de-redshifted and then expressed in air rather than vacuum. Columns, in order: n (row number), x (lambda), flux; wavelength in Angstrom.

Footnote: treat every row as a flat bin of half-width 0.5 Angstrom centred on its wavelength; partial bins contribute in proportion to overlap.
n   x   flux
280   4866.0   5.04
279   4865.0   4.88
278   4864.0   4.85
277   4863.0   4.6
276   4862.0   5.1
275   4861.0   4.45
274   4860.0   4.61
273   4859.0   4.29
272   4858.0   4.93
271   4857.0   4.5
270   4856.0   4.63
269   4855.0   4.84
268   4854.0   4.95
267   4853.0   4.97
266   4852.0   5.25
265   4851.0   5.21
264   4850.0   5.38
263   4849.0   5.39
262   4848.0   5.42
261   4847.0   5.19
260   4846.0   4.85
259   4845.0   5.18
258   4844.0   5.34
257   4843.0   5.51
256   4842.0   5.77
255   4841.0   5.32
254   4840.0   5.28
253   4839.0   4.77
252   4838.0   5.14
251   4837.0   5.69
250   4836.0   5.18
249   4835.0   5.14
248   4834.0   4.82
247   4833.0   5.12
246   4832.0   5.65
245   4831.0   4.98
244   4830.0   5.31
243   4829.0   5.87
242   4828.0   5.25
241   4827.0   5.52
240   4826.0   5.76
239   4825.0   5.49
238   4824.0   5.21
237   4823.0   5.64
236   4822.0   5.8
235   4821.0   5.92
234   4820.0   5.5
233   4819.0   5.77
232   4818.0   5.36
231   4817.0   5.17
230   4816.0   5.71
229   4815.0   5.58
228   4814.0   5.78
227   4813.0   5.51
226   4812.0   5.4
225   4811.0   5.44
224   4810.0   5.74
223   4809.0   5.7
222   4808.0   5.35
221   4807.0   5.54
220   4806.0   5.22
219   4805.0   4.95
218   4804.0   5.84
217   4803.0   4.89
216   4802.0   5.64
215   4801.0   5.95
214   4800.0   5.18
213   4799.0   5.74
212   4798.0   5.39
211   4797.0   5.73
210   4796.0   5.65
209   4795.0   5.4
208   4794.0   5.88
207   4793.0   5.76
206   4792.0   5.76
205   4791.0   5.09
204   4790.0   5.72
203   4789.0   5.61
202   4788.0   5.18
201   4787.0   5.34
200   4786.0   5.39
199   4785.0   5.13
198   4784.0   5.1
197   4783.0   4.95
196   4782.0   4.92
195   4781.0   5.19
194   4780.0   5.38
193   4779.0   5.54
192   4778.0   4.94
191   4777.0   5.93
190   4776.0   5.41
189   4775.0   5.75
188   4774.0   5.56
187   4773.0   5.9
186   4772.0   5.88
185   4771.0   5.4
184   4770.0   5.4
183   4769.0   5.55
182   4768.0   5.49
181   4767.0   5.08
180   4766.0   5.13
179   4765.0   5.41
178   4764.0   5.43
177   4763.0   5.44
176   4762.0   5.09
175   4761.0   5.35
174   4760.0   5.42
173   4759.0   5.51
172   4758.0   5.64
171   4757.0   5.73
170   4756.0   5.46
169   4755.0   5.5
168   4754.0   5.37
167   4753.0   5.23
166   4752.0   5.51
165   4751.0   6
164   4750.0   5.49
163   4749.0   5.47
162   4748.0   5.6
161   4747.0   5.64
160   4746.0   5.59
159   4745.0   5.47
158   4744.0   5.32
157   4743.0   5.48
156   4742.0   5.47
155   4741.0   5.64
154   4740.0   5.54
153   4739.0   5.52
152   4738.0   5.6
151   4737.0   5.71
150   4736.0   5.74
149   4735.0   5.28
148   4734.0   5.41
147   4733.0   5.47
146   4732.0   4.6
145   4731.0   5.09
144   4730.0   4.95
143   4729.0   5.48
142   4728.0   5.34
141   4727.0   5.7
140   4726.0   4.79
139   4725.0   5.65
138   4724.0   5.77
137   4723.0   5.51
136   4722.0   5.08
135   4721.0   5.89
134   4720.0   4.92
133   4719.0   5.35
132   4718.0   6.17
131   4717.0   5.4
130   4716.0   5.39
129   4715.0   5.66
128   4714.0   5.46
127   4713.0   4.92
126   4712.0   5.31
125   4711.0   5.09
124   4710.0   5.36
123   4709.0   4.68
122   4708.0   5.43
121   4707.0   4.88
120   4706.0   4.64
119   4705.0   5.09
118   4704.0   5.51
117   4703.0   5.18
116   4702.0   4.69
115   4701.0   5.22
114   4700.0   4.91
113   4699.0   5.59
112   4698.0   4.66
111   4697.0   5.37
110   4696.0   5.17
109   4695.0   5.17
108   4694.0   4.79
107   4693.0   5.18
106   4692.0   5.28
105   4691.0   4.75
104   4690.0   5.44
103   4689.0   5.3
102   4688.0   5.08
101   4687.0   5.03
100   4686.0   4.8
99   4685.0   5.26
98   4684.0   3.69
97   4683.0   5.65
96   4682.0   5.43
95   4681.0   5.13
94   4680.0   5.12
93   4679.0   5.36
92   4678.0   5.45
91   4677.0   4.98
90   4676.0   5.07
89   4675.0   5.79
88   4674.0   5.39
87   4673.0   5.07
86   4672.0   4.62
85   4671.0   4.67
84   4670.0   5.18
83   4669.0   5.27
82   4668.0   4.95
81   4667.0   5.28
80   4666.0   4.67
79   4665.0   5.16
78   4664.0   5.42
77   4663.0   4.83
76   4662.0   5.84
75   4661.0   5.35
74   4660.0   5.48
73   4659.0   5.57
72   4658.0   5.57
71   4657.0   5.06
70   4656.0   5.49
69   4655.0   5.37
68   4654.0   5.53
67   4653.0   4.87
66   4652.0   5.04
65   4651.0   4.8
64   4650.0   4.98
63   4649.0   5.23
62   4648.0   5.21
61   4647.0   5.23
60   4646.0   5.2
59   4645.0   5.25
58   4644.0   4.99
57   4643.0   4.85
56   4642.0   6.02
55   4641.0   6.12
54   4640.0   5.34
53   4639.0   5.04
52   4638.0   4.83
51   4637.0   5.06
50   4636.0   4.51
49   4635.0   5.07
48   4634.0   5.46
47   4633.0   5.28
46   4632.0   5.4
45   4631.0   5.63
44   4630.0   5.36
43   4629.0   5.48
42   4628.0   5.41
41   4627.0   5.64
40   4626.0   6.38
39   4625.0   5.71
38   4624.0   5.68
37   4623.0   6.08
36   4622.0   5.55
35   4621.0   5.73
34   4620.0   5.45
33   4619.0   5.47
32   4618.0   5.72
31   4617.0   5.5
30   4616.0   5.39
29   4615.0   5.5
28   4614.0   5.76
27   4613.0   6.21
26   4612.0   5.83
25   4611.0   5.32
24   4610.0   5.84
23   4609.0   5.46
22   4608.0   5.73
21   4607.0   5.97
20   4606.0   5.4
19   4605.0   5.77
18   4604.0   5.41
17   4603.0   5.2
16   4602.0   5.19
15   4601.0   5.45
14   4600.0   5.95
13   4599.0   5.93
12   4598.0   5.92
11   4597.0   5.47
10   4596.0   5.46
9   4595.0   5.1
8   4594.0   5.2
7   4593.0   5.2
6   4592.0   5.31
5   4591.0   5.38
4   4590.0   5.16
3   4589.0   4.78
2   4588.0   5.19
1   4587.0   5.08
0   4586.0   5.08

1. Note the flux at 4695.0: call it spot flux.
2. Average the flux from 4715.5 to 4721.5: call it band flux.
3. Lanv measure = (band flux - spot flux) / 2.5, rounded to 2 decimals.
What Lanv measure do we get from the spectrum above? 0.14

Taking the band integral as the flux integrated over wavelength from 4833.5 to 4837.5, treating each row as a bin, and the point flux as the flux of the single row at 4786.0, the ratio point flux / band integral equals 0.26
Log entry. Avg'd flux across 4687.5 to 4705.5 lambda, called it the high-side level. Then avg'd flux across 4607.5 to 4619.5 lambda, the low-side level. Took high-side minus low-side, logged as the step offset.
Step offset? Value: -0.51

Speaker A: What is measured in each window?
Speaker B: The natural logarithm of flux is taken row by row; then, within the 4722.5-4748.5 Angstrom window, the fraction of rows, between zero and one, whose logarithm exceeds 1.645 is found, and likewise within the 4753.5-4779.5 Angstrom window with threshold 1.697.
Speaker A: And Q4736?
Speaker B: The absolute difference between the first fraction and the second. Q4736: 0.35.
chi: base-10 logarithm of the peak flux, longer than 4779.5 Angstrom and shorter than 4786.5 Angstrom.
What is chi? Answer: 0.732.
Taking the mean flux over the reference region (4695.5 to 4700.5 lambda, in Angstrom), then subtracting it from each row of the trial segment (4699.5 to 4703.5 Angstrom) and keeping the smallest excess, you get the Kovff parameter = -0.45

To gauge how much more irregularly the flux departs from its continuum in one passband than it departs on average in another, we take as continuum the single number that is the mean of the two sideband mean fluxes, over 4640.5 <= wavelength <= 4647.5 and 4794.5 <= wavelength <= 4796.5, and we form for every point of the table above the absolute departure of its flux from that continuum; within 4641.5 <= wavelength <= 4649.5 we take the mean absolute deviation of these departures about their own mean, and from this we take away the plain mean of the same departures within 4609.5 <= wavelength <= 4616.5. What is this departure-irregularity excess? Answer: -0.148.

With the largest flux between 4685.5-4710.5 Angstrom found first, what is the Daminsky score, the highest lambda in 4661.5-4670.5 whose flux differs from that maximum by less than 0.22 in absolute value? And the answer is 4664.0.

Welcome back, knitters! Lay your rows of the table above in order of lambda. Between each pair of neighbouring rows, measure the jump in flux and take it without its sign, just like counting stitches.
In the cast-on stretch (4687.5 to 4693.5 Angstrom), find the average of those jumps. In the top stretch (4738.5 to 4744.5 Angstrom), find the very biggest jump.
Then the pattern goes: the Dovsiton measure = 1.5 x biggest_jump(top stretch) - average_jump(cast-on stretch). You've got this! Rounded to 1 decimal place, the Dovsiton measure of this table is -0.1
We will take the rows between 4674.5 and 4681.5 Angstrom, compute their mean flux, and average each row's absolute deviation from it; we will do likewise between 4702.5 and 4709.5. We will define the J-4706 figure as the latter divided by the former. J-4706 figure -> 1.2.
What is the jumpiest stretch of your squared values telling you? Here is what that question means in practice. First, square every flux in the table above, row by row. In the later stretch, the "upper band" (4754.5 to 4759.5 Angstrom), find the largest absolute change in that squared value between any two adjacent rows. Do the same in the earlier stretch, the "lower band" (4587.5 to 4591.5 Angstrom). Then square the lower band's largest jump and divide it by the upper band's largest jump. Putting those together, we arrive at 5.5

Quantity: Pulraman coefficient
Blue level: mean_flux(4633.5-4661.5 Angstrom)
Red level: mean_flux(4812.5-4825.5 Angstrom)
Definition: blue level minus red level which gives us -0.34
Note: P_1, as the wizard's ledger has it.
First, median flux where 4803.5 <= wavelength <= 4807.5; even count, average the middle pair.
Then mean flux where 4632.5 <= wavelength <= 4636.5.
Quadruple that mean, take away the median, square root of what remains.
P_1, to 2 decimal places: 3.87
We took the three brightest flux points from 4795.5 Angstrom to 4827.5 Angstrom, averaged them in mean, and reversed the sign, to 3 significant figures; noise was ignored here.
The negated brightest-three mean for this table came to -5.90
